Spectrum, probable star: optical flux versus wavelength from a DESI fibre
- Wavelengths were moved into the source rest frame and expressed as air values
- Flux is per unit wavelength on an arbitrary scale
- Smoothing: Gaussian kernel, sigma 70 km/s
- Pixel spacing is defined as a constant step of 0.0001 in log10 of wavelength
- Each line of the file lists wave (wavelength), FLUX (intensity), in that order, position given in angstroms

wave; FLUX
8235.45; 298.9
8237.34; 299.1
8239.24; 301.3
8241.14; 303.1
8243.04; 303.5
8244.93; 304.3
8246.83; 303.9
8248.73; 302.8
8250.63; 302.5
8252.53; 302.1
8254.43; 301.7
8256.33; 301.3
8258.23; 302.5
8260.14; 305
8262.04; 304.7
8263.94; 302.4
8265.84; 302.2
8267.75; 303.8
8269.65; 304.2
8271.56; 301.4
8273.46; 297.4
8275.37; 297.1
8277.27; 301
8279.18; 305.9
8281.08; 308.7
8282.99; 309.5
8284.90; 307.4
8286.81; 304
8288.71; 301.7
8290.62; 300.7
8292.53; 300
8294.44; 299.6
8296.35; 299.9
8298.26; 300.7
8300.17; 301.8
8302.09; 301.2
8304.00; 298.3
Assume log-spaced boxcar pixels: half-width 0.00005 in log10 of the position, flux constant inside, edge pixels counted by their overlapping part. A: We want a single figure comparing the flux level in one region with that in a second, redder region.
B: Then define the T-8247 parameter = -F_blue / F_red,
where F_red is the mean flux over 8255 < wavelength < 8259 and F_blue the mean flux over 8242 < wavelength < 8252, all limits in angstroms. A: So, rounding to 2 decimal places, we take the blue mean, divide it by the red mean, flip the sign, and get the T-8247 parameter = -1.00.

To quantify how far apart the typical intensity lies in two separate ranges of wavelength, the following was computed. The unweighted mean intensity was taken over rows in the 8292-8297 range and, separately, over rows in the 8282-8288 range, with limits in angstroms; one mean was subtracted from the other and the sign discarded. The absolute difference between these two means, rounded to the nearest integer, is 7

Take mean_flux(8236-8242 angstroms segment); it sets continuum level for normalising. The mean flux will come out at 301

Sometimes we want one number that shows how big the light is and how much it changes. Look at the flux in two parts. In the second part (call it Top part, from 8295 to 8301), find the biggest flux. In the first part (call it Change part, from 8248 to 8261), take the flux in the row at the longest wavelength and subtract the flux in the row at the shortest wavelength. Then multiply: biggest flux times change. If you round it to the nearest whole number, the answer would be 664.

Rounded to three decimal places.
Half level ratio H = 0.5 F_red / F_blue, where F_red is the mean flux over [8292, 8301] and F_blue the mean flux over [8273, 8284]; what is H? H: 0.495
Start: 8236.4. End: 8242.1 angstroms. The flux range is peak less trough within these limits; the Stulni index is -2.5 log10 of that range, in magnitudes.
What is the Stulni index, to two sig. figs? -1.5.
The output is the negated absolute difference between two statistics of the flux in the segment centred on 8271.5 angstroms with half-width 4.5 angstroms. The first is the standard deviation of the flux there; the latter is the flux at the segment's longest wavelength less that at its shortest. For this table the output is -10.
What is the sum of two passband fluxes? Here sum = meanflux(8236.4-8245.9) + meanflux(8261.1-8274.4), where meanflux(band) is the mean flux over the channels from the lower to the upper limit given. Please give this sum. 605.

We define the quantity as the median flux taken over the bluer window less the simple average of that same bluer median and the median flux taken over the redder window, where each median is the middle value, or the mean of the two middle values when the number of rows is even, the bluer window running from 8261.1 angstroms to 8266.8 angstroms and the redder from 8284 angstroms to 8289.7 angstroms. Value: -0.8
